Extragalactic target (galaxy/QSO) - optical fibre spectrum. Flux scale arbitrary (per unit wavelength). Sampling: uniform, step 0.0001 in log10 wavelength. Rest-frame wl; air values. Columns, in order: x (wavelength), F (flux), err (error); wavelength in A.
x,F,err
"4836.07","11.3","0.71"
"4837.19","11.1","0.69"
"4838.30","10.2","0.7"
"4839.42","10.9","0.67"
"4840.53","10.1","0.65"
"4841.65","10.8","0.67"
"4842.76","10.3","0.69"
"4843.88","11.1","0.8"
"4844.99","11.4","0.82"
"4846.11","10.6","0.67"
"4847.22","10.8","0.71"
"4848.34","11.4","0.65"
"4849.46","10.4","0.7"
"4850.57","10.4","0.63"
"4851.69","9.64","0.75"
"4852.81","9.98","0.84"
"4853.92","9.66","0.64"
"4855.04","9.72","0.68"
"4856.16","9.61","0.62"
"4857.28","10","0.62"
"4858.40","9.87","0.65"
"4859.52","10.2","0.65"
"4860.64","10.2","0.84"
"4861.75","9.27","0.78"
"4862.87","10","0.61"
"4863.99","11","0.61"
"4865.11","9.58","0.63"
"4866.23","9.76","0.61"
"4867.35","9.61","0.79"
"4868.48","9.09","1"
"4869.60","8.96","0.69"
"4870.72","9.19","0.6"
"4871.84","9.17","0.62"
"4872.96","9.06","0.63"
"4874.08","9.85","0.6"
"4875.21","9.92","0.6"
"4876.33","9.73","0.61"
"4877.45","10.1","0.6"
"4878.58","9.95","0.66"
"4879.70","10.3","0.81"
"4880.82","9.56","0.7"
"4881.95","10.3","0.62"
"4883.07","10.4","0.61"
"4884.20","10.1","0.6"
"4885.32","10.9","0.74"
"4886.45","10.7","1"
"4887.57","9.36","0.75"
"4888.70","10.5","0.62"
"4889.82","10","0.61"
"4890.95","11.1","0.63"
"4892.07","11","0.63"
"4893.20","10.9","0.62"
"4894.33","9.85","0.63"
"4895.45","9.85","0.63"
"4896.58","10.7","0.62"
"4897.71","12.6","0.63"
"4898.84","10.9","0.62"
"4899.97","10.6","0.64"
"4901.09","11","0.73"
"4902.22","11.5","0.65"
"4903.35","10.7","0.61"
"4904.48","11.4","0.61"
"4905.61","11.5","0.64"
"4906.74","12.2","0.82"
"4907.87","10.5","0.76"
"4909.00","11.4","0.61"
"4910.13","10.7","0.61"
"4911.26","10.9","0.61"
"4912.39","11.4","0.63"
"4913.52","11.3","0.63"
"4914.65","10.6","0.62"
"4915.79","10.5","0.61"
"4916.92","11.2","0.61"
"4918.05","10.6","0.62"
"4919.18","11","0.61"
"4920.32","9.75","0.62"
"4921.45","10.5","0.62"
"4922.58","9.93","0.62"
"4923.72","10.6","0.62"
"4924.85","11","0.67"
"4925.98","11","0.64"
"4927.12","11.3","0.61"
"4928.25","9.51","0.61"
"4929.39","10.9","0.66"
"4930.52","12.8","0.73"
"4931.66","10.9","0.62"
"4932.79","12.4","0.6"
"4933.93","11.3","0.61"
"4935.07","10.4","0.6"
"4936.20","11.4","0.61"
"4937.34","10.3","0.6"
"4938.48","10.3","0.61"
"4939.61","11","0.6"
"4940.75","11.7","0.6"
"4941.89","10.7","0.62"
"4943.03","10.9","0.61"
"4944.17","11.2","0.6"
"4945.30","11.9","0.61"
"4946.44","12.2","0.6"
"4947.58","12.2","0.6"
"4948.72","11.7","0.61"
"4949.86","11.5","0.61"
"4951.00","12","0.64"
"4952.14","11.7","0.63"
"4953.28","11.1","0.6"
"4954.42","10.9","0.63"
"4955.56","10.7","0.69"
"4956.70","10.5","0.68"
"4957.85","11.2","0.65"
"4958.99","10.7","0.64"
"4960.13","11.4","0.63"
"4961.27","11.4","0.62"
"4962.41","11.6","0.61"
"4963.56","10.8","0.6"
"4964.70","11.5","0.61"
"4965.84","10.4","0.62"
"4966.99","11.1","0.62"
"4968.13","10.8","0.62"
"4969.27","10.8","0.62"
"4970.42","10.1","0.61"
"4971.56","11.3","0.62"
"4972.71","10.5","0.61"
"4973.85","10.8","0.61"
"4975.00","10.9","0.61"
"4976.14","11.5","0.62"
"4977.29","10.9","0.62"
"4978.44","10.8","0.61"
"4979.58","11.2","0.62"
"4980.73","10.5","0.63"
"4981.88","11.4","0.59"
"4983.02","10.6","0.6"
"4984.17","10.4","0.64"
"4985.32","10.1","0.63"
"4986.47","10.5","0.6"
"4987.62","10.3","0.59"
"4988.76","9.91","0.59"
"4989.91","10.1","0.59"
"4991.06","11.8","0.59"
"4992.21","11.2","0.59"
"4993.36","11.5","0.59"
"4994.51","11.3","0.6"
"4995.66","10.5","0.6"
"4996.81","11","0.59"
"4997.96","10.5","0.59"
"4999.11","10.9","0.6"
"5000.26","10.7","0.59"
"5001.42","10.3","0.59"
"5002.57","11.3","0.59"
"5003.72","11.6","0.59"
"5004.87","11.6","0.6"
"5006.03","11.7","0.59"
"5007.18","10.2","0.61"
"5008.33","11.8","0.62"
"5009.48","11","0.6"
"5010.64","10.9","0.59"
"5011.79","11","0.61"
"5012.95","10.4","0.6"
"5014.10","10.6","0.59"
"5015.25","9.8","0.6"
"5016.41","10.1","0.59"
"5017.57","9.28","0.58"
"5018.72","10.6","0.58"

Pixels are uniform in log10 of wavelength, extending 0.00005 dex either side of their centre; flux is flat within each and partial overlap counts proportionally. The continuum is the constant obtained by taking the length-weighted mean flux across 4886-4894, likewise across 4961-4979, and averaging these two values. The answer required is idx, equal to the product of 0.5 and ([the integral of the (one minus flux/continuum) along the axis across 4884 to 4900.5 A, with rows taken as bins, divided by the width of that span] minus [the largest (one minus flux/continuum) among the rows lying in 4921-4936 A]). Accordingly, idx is -0.052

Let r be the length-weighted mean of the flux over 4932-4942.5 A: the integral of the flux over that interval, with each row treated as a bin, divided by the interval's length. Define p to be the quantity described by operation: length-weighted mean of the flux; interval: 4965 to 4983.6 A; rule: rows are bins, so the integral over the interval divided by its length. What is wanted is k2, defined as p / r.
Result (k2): 0.98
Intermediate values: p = 10.9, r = 11.1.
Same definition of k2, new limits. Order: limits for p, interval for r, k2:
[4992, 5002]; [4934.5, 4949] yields 0.97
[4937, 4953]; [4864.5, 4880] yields 1.19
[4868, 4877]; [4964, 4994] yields 0.87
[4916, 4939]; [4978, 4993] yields 1.01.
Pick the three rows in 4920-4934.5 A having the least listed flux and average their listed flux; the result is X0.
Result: 9.7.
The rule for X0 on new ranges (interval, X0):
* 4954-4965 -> 10.6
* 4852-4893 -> 9.0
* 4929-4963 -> 10.3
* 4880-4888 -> 9.7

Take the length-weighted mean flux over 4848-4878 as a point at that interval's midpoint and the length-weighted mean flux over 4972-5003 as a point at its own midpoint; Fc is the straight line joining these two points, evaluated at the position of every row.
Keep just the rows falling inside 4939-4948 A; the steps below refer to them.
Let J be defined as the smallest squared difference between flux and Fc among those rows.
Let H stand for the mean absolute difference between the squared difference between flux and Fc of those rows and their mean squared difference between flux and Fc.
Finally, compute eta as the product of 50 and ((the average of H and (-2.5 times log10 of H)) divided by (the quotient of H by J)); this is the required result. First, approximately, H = 1.1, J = 0.071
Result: 1.7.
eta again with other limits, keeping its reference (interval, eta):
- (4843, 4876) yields 0.0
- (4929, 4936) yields 0.0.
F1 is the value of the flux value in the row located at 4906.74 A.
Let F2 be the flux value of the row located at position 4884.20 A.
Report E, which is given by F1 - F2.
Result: 2.1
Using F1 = 12.2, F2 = 10.1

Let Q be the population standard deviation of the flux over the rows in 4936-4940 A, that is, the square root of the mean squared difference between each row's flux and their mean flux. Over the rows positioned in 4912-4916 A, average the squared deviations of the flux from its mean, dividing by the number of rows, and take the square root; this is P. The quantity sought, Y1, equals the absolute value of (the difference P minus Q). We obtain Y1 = 0.07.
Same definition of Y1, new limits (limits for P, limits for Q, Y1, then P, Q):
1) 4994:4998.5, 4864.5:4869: 0.09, 0.34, 0.25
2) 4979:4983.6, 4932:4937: 0.33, 0.38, 0.71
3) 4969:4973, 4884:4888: 0.16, 0.44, 0.60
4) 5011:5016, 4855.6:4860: 0.22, 0.43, 0.21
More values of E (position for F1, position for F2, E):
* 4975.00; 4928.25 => 1.4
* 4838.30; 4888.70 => -0.3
